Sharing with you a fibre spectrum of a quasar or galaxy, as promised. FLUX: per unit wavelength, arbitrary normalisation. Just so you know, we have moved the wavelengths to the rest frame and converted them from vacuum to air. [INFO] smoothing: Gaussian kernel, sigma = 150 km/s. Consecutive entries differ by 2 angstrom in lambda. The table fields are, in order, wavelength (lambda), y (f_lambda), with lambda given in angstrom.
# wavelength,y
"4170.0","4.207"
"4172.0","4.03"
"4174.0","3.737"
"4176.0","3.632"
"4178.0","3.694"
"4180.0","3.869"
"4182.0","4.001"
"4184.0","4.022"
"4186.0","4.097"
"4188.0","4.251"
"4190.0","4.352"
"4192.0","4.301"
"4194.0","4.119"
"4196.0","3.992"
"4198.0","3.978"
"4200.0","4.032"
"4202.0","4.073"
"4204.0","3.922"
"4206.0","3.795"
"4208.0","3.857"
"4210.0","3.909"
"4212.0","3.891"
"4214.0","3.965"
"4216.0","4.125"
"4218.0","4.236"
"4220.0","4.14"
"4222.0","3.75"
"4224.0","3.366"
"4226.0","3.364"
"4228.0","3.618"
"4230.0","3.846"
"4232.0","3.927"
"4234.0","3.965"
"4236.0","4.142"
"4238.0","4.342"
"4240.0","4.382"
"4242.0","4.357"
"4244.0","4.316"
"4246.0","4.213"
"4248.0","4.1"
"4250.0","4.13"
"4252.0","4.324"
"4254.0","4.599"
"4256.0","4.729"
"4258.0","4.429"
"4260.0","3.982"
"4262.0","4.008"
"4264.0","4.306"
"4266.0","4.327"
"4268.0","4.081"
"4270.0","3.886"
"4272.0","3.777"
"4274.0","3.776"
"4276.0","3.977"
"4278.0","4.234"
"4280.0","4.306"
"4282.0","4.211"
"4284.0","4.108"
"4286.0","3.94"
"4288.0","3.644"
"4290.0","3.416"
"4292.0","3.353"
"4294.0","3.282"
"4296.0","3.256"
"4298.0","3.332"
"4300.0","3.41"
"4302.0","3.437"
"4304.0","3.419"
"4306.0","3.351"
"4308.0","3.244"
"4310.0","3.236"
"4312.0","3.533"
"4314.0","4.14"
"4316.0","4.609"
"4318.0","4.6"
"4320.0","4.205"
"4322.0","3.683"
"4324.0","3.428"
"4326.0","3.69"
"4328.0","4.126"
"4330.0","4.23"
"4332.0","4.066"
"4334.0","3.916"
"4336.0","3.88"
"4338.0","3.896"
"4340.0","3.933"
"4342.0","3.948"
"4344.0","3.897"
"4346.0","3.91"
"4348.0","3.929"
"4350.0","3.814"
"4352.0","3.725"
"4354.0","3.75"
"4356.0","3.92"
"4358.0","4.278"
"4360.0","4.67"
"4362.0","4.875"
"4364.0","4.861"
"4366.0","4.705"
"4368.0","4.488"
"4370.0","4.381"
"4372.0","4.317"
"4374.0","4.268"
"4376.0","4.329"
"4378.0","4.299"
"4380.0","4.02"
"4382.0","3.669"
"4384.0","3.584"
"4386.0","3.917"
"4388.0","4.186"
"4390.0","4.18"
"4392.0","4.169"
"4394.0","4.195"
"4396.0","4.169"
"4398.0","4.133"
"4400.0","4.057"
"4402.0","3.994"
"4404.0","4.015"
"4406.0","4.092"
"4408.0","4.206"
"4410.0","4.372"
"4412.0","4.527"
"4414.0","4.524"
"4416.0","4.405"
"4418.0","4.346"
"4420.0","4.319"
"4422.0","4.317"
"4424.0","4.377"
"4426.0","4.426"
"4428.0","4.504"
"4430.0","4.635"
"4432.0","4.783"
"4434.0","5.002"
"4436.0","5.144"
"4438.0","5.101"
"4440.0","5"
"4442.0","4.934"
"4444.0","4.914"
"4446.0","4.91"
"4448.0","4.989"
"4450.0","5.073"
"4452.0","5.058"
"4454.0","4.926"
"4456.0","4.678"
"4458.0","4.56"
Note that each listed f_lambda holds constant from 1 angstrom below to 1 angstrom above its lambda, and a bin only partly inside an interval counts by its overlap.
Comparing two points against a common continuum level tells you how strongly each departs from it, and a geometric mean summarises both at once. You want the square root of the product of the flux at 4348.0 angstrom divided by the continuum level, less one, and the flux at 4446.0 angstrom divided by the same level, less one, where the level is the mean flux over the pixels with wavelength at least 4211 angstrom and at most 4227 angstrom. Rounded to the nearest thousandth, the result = 0.073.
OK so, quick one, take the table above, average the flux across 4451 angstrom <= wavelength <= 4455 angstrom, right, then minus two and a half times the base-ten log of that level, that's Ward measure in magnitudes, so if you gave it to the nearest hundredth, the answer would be -1.75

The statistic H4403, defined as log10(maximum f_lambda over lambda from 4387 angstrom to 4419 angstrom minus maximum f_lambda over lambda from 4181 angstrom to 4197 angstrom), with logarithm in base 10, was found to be -0.76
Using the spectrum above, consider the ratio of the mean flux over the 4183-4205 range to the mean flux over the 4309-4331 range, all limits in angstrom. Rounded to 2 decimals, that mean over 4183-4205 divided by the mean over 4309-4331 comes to 1.04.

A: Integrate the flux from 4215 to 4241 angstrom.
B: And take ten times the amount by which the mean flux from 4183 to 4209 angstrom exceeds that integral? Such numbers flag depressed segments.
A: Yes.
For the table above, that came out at -983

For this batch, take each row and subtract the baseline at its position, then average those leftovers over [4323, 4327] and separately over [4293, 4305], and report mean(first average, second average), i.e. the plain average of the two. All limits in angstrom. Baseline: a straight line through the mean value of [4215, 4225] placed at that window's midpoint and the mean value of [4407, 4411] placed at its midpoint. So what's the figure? -0.6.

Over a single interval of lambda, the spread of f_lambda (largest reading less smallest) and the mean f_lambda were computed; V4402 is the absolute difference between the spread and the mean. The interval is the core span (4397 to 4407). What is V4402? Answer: 3.9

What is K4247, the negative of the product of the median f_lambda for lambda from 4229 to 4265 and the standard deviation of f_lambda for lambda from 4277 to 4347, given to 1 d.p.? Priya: -1.7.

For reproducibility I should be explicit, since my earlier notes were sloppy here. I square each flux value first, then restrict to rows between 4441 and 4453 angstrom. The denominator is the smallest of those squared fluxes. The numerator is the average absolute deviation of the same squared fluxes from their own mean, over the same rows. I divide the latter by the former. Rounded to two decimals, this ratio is 0.02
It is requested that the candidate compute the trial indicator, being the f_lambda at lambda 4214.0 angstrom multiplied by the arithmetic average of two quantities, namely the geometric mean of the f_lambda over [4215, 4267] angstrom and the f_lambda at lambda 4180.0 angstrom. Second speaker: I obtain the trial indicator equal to 15.8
